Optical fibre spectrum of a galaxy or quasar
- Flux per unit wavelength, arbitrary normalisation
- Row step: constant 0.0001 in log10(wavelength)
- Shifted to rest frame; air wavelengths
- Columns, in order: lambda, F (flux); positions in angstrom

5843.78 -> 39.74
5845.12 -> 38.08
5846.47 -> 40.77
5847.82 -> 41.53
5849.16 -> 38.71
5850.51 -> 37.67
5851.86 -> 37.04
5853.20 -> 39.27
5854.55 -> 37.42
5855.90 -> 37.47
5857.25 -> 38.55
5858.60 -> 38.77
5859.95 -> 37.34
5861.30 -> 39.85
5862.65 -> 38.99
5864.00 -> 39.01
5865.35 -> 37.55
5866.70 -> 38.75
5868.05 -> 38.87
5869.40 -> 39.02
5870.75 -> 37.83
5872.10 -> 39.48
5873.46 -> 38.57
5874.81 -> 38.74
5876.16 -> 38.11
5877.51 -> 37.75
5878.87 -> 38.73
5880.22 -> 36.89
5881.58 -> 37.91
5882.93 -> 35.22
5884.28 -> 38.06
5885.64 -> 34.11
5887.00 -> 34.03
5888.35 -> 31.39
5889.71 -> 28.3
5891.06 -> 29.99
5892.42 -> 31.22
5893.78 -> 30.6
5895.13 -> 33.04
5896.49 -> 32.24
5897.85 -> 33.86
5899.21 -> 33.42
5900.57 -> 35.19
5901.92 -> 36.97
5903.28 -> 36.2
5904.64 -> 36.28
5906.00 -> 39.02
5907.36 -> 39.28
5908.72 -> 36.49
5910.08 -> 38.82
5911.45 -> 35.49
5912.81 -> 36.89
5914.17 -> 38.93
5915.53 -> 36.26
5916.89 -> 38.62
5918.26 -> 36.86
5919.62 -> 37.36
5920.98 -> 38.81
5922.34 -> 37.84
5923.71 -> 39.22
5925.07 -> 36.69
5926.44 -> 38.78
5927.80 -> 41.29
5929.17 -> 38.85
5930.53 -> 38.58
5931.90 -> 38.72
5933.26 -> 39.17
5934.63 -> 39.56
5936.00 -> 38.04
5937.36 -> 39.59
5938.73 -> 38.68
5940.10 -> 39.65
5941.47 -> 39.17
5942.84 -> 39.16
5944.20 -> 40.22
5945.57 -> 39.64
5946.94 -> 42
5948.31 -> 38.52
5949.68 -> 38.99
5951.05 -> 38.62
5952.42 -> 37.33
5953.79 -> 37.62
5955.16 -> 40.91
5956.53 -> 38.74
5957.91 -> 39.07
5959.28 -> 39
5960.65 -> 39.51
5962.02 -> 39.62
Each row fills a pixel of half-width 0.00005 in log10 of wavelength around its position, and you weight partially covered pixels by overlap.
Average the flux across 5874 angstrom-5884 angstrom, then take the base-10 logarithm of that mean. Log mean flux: 1.58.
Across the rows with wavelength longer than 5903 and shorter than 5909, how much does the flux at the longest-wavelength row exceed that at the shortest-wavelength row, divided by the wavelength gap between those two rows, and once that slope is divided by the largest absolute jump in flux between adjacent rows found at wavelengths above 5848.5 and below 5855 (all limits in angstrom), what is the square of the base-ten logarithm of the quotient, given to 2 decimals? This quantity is 2.63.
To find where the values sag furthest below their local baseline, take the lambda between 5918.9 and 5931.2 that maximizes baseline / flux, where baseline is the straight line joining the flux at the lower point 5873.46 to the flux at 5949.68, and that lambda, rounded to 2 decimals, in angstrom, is 5925.07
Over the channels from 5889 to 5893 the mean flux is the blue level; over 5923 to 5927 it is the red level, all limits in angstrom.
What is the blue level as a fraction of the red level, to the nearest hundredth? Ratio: 0.78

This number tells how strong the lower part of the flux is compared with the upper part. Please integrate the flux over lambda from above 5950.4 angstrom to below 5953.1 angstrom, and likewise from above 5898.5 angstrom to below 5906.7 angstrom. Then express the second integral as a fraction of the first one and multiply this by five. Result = 14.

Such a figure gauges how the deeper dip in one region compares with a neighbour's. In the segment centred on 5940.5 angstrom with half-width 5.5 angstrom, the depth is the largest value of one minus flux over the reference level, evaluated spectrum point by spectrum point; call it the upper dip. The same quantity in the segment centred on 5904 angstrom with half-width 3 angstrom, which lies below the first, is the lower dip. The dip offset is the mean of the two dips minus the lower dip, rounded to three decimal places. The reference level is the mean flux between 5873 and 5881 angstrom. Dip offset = -0.024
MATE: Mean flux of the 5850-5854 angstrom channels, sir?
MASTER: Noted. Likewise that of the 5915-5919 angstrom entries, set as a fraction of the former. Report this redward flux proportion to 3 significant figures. 0.980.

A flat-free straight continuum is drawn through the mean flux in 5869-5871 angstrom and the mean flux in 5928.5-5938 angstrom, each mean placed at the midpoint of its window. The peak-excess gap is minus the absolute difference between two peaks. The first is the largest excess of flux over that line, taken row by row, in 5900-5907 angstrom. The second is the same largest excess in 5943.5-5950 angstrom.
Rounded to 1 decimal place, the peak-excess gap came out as -2.7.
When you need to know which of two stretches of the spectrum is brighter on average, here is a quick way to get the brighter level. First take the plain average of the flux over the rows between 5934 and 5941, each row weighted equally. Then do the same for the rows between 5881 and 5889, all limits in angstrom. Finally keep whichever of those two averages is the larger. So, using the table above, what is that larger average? 39.1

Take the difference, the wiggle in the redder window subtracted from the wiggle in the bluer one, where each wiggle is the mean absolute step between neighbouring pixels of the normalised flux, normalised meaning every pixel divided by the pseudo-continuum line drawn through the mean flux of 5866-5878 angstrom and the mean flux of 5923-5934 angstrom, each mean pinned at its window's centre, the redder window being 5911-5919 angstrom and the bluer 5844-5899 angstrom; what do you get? -0.017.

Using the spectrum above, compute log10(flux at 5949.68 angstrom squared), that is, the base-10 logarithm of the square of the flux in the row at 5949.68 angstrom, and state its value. 3.182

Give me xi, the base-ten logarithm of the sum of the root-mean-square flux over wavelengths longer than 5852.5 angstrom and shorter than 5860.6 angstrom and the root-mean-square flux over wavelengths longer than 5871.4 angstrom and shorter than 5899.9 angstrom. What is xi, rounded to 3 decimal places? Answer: 1.864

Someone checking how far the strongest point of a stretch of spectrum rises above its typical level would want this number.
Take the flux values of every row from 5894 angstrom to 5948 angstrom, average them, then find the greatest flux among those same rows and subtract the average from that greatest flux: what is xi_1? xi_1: 4.2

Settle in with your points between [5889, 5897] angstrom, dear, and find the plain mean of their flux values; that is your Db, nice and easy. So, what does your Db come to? 30.9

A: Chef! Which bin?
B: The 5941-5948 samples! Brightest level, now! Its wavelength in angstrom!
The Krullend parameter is 5946.94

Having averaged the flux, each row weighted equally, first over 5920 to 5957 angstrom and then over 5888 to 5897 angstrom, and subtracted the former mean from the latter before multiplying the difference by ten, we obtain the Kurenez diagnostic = -81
